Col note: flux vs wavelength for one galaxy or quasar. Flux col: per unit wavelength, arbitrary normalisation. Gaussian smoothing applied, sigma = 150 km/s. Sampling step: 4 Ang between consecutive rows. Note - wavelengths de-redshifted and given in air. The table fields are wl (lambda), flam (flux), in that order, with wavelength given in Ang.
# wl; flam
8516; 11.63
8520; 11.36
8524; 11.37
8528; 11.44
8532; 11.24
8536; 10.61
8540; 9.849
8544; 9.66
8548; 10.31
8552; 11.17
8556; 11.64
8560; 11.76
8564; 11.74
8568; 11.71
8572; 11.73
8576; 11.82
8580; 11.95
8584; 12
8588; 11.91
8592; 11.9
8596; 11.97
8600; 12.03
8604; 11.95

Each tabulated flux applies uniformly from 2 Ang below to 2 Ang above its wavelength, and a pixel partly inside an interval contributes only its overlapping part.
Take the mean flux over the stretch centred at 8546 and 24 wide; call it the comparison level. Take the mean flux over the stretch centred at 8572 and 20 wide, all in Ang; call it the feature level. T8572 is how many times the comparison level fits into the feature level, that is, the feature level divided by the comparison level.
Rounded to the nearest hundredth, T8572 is 1.12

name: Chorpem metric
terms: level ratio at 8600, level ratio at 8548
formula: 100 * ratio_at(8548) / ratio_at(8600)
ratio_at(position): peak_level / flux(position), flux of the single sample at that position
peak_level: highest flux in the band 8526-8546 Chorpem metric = 117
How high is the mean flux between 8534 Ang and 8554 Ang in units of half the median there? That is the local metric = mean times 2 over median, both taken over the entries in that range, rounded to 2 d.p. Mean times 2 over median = 2.00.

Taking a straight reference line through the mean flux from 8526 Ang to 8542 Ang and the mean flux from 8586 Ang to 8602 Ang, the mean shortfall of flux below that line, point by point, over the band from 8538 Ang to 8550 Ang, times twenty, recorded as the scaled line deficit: 21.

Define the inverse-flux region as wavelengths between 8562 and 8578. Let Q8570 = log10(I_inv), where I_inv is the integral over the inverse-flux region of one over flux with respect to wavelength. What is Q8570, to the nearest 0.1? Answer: 0.1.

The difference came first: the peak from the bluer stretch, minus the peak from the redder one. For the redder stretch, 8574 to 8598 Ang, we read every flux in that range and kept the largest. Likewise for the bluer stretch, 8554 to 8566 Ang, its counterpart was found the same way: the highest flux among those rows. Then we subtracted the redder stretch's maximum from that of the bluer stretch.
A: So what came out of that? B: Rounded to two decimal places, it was -0.24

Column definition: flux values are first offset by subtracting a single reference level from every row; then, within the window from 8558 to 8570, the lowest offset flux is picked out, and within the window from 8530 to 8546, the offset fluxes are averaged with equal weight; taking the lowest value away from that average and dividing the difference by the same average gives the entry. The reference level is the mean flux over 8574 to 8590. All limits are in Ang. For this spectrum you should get 0.87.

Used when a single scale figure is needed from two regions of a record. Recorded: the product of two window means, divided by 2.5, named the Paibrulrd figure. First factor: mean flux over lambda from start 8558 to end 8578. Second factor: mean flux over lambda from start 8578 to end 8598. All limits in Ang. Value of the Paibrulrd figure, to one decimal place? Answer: 56.2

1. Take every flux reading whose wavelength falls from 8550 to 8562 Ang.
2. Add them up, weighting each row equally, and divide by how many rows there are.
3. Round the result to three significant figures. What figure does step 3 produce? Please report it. 11.5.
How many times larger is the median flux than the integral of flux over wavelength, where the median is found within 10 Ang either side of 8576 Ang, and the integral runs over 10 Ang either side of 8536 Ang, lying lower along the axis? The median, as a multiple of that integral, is 0.056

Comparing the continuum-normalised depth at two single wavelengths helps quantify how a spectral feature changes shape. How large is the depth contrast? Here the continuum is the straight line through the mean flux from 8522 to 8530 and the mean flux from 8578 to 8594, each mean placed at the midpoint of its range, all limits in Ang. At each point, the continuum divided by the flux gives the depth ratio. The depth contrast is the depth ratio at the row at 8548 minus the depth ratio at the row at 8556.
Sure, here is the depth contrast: 0.12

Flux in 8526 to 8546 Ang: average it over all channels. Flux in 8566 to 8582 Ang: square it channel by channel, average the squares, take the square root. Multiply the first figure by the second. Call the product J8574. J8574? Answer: 125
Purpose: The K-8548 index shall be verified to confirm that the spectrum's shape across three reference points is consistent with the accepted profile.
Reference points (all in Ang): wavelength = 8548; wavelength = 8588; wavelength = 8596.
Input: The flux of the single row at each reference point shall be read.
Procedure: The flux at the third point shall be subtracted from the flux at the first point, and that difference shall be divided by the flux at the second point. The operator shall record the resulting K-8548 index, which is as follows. -0.14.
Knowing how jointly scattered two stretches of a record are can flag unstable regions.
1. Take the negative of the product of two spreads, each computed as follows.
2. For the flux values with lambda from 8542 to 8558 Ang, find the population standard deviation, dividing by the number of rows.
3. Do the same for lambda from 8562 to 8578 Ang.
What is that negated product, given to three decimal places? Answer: -0.032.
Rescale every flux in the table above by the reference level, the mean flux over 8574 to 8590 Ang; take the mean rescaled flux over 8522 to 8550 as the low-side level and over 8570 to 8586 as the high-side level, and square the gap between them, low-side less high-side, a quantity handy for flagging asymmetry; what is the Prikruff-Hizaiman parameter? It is 0.011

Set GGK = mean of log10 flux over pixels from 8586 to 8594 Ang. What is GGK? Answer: 1.076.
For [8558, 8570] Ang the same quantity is 1.070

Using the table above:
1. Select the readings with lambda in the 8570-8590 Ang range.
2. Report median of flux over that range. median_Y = 11.9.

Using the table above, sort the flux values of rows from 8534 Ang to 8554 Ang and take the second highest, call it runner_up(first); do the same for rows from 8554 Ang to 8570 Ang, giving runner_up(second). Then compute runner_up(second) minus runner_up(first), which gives 1.1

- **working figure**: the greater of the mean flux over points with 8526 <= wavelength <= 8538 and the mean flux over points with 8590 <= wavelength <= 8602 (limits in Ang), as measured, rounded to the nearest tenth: 12.0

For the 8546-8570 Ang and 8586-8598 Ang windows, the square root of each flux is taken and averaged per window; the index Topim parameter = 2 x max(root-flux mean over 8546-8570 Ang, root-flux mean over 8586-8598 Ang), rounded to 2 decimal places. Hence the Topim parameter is 6.91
